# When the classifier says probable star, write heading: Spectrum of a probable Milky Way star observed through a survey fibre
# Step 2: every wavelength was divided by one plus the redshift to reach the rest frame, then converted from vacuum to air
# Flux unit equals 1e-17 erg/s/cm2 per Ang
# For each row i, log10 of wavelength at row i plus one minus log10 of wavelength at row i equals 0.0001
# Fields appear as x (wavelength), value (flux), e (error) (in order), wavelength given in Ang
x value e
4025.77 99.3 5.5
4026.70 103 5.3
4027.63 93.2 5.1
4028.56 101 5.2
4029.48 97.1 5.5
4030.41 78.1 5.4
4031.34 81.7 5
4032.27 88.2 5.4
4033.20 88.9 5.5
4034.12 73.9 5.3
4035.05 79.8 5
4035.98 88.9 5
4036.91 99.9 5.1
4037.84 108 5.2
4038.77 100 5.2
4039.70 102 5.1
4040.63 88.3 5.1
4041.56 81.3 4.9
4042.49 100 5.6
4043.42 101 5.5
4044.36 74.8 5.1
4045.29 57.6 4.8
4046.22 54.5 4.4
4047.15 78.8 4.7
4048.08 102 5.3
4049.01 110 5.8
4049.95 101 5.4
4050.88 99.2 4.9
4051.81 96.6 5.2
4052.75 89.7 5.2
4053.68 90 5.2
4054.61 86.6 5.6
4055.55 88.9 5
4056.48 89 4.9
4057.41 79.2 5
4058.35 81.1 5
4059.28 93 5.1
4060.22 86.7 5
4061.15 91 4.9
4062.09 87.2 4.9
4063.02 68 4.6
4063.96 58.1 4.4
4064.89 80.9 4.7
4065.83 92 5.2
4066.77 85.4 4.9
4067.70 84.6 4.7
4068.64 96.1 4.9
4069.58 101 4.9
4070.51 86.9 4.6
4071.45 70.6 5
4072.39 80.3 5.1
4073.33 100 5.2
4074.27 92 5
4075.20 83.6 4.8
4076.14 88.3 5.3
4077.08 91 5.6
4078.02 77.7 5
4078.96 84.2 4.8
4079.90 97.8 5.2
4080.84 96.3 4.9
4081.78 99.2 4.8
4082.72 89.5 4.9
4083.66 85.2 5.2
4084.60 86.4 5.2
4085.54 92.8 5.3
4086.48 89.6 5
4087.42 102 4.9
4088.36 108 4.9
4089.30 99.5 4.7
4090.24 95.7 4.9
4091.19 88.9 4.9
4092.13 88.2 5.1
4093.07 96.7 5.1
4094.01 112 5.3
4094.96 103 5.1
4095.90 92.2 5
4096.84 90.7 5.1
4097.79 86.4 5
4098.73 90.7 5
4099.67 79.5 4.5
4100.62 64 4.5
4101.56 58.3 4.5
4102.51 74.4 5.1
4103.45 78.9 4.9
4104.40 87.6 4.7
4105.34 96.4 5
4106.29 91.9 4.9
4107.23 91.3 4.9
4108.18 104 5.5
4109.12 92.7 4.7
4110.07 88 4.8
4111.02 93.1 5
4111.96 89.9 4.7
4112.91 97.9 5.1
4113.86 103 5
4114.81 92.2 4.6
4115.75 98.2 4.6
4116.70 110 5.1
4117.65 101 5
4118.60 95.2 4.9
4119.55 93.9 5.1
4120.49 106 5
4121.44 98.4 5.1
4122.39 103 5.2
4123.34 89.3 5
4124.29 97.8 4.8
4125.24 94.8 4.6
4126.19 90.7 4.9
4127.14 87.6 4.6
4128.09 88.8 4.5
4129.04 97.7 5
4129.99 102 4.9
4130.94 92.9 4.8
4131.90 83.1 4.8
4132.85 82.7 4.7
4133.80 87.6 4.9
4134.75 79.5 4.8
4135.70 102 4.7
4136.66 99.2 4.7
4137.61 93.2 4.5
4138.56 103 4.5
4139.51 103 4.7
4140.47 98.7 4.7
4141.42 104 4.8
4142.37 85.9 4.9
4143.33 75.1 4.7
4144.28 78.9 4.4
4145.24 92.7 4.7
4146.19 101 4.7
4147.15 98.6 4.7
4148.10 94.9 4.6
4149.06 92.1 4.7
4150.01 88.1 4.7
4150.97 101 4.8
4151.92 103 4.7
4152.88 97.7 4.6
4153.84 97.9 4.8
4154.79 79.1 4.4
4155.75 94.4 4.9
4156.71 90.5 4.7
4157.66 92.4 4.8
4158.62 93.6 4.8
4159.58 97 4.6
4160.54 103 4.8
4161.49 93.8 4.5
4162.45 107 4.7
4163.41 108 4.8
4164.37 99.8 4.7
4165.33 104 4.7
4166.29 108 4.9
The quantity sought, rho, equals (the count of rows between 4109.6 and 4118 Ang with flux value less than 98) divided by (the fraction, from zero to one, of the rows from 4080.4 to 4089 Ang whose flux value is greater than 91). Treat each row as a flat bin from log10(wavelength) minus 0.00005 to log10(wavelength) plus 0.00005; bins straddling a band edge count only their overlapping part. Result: 9.0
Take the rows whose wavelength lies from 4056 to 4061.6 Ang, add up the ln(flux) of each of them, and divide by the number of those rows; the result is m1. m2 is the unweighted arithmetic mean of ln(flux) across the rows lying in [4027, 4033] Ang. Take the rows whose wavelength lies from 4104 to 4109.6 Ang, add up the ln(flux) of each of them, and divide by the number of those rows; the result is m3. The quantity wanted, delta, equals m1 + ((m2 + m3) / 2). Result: 8.98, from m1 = 4.46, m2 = 4.49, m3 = 4.54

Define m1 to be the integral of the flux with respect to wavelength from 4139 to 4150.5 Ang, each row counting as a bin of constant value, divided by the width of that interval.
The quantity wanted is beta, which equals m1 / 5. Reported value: 18.6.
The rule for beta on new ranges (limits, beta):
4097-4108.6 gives 16.7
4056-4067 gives 16.5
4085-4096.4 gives 19.5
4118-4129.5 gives 19.1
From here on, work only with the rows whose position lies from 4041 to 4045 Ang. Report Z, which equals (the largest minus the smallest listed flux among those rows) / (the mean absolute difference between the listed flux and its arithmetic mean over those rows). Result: 2.3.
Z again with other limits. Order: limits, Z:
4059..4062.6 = 2.5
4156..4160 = 3.4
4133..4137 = 2.6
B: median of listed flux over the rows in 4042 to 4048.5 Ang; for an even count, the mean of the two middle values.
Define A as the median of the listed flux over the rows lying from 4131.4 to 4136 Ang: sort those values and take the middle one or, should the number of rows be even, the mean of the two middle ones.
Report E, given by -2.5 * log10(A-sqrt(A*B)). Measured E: -0.8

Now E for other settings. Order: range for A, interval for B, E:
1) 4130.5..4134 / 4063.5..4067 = -0.1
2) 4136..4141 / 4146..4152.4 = 1.3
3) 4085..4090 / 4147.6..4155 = -0.5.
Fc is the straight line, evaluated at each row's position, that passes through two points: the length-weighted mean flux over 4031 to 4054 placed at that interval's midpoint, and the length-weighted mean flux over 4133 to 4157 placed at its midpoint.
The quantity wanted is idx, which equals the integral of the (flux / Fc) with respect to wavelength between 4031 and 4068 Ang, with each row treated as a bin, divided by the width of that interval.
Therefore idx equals 0.97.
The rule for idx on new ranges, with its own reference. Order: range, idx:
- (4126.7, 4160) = 1.00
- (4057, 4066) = 0.90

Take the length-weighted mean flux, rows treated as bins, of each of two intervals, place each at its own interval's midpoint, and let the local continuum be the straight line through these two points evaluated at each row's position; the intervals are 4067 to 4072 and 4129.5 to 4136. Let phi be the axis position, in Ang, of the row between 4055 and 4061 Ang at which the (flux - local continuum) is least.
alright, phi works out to 4057.41 Ang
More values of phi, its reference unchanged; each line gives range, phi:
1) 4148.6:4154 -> 4150.01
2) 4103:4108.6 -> 4103.45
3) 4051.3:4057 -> 4054.61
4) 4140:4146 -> 4143.33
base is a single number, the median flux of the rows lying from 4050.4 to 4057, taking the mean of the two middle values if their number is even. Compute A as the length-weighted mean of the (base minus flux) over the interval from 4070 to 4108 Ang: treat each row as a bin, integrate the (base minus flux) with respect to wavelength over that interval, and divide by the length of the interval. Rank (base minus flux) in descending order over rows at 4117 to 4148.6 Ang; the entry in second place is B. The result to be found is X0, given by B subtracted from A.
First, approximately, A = 0.4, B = 11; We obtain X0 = -10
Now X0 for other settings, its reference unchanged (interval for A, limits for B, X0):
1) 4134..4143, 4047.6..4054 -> -6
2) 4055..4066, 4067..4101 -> -12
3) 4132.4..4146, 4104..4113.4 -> -4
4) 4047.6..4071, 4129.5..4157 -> -10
